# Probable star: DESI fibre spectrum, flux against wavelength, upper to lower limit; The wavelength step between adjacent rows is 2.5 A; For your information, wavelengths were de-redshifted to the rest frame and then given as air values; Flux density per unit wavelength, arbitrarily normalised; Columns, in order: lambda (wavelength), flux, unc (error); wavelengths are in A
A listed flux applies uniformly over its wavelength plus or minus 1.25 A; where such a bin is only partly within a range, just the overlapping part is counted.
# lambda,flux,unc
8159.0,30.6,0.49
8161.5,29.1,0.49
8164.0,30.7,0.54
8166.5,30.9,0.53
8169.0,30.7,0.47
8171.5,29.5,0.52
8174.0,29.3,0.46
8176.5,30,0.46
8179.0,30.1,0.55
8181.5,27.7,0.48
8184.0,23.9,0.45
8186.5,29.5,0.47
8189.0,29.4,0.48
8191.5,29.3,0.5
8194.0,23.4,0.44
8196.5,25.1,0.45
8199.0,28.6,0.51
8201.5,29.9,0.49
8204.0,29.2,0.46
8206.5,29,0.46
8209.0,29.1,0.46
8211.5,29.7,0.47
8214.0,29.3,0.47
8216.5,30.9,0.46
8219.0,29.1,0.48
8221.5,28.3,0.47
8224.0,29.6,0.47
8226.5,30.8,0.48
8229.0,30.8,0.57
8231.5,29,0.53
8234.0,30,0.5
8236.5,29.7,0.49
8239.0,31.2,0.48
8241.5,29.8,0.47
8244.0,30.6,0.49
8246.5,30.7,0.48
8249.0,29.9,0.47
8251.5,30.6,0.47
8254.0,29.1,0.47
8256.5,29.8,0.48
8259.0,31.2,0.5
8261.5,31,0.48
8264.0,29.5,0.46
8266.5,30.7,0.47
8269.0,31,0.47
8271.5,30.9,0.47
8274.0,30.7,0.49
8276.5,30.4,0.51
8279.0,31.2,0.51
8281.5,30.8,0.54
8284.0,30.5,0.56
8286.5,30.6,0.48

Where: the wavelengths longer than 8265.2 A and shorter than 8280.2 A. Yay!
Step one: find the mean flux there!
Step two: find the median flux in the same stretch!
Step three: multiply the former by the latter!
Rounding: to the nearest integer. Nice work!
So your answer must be 949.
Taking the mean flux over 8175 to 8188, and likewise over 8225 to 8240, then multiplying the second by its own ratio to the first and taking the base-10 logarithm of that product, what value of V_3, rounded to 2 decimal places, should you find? 1.51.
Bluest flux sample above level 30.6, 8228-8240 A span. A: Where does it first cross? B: 8229.0 A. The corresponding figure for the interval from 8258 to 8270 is 8259.0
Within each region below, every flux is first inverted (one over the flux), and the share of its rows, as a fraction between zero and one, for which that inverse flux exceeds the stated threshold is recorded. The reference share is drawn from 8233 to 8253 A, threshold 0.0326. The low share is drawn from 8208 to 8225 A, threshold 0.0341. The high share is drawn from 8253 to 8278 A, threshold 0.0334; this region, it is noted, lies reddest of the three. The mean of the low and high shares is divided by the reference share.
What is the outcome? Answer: 0.58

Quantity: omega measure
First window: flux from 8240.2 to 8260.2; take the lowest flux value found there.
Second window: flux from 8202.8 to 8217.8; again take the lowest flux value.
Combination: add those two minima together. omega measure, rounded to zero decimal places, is 58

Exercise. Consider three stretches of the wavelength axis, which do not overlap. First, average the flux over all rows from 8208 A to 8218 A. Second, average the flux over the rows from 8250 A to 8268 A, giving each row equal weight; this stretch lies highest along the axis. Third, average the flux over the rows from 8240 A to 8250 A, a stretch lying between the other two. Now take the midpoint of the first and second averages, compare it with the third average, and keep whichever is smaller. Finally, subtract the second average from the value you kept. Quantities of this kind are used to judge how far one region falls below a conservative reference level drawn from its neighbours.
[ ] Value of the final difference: -0.26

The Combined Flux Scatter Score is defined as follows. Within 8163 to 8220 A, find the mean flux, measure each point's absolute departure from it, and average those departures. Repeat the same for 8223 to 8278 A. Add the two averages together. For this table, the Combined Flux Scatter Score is 2.0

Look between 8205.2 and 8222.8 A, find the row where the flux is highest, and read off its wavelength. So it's 8216.5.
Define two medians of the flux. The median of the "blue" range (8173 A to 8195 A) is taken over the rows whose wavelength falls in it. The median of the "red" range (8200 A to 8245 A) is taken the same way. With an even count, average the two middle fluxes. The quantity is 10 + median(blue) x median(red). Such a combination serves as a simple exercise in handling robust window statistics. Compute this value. 880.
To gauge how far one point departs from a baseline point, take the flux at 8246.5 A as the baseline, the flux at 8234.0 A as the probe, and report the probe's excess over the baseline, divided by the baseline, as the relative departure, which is -0.023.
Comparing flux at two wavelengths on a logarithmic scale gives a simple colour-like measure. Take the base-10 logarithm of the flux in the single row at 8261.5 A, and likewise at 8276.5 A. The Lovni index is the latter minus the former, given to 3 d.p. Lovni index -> -0.008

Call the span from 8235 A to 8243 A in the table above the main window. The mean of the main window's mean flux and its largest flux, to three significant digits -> 30.7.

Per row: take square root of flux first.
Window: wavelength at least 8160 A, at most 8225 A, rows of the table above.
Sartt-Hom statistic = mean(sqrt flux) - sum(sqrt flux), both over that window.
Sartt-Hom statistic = -134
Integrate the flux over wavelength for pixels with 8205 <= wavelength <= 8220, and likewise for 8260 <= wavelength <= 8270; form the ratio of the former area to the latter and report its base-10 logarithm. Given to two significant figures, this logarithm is 0.16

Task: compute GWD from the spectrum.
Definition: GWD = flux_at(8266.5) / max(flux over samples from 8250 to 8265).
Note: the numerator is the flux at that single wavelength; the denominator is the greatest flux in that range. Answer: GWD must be 0.98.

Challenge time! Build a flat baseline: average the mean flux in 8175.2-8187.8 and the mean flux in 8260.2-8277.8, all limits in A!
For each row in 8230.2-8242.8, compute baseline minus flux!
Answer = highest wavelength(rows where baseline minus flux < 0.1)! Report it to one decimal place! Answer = 8241.5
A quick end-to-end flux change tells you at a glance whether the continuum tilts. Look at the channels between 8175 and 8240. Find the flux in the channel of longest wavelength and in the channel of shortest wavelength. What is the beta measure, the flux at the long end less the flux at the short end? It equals 1.2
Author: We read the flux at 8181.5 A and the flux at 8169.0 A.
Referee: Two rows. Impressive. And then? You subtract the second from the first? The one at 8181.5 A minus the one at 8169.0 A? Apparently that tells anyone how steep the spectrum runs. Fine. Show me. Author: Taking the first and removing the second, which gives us -3.0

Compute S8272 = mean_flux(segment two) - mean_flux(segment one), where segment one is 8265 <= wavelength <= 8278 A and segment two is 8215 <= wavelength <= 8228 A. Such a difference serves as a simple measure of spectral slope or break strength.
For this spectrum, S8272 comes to -1.0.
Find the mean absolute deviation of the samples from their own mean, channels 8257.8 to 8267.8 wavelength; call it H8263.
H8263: 0.55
